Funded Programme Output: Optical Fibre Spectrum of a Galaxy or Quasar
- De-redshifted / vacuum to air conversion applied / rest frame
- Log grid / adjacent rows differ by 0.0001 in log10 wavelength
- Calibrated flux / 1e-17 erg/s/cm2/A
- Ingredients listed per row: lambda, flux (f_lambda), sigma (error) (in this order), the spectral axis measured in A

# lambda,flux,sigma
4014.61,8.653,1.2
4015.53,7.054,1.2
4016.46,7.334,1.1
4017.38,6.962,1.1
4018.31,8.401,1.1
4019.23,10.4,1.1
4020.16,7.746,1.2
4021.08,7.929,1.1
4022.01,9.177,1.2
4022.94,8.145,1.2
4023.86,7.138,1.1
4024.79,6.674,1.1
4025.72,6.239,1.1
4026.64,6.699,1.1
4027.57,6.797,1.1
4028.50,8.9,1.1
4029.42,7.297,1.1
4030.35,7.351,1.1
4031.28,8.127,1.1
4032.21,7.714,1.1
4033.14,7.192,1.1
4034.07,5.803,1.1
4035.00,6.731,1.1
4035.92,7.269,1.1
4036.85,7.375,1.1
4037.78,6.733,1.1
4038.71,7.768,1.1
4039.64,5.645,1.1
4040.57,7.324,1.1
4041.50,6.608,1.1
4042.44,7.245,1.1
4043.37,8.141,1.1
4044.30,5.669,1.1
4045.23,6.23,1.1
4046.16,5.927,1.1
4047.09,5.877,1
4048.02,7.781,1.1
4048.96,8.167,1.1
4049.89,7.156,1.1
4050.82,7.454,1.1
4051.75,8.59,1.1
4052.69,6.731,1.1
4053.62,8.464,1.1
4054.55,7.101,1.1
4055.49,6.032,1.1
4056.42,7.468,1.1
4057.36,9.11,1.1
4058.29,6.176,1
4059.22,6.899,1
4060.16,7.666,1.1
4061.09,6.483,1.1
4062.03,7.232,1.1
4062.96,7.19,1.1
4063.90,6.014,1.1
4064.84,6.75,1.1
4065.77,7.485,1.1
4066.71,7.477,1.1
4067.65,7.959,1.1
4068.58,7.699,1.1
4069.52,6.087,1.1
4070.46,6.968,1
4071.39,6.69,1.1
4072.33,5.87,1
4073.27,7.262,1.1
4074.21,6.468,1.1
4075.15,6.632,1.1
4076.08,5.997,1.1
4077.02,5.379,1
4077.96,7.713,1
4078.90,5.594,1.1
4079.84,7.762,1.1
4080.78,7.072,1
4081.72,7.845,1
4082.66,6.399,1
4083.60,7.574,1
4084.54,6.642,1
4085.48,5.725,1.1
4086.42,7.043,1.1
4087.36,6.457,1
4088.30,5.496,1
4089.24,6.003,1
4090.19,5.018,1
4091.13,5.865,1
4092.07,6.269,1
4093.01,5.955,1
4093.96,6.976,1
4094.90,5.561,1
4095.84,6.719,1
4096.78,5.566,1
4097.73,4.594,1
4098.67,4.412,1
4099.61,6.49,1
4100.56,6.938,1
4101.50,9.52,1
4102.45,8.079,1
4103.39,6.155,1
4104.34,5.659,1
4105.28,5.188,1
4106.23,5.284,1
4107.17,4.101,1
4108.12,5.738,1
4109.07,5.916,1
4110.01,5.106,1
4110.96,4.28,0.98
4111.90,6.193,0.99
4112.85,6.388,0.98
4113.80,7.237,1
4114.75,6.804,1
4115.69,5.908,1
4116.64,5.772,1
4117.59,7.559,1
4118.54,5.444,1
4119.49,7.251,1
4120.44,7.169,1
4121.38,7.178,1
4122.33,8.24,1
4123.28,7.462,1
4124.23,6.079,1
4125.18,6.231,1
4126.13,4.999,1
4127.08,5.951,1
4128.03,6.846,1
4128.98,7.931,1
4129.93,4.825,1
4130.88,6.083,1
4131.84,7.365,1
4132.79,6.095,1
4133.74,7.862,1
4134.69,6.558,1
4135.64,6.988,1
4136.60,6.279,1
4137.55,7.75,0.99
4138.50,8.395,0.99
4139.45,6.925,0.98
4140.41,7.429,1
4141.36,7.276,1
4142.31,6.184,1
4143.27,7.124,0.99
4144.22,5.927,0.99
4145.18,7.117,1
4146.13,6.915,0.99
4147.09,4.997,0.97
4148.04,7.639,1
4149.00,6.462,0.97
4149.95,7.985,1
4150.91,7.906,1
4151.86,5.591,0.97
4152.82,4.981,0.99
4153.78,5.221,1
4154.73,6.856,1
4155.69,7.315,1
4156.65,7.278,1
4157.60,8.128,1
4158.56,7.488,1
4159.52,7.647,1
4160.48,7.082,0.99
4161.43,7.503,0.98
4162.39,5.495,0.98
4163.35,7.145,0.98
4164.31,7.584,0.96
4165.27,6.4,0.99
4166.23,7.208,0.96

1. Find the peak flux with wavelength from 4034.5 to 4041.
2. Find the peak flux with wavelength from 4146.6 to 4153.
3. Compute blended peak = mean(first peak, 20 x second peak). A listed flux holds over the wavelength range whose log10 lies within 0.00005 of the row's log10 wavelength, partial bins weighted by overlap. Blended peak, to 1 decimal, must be 83.7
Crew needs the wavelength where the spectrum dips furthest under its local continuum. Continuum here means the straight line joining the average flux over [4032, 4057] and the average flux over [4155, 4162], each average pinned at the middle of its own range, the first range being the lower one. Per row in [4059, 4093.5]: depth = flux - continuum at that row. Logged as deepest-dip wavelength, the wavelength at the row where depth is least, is 4090.19 A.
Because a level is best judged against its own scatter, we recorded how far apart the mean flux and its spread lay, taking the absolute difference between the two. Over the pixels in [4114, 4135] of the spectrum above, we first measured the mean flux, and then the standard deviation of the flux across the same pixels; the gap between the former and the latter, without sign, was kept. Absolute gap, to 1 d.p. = 5.7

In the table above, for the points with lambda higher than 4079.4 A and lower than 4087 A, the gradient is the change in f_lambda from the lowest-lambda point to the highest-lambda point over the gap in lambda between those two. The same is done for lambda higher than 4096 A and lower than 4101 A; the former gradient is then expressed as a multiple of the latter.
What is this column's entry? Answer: 0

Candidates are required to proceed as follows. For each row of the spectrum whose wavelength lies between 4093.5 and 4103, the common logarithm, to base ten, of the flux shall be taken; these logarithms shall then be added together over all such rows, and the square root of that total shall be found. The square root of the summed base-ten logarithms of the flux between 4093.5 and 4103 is 2.83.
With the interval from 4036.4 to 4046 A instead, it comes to 2.89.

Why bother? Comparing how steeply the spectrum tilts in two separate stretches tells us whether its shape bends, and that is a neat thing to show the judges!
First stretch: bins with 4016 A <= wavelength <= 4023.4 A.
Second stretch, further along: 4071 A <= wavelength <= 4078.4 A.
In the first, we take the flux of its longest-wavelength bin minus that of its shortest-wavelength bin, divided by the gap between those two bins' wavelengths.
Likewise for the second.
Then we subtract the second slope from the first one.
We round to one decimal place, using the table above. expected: 0.0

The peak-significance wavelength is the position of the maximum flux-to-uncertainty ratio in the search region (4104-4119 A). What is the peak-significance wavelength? 4117.59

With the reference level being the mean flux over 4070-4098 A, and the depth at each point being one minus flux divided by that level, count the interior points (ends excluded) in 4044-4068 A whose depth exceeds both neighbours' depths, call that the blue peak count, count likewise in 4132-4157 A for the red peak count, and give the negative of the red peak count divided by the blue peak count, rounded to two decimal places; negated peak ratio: -1.00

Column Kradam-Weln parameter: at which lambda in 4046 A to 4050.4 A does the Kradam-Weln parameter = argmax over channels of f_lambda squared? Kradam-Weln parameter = 4048.96 A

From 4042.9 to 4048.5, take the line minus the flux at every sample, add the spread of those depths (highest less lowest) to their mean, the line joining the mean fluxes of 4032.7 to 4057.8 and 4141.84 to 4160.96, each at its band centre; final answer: 3.0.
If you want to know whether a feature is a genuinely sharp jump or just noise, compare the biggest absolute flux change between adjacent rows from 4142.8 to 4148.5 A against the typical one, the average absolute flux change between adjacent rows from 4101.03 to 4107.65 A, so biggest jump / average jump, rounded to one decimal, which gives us 2.8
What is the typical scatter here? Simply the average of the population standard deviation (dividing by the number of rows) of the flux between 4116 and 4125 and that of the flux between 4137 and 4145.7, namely 0.790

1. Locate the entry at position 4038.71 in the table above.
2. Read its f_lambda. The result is 7.768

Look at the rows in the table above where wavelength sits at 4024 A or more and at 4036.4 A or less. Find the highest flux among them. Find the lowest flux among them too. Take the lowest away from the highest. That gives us 3.1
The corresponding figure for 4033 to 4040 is 2.1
